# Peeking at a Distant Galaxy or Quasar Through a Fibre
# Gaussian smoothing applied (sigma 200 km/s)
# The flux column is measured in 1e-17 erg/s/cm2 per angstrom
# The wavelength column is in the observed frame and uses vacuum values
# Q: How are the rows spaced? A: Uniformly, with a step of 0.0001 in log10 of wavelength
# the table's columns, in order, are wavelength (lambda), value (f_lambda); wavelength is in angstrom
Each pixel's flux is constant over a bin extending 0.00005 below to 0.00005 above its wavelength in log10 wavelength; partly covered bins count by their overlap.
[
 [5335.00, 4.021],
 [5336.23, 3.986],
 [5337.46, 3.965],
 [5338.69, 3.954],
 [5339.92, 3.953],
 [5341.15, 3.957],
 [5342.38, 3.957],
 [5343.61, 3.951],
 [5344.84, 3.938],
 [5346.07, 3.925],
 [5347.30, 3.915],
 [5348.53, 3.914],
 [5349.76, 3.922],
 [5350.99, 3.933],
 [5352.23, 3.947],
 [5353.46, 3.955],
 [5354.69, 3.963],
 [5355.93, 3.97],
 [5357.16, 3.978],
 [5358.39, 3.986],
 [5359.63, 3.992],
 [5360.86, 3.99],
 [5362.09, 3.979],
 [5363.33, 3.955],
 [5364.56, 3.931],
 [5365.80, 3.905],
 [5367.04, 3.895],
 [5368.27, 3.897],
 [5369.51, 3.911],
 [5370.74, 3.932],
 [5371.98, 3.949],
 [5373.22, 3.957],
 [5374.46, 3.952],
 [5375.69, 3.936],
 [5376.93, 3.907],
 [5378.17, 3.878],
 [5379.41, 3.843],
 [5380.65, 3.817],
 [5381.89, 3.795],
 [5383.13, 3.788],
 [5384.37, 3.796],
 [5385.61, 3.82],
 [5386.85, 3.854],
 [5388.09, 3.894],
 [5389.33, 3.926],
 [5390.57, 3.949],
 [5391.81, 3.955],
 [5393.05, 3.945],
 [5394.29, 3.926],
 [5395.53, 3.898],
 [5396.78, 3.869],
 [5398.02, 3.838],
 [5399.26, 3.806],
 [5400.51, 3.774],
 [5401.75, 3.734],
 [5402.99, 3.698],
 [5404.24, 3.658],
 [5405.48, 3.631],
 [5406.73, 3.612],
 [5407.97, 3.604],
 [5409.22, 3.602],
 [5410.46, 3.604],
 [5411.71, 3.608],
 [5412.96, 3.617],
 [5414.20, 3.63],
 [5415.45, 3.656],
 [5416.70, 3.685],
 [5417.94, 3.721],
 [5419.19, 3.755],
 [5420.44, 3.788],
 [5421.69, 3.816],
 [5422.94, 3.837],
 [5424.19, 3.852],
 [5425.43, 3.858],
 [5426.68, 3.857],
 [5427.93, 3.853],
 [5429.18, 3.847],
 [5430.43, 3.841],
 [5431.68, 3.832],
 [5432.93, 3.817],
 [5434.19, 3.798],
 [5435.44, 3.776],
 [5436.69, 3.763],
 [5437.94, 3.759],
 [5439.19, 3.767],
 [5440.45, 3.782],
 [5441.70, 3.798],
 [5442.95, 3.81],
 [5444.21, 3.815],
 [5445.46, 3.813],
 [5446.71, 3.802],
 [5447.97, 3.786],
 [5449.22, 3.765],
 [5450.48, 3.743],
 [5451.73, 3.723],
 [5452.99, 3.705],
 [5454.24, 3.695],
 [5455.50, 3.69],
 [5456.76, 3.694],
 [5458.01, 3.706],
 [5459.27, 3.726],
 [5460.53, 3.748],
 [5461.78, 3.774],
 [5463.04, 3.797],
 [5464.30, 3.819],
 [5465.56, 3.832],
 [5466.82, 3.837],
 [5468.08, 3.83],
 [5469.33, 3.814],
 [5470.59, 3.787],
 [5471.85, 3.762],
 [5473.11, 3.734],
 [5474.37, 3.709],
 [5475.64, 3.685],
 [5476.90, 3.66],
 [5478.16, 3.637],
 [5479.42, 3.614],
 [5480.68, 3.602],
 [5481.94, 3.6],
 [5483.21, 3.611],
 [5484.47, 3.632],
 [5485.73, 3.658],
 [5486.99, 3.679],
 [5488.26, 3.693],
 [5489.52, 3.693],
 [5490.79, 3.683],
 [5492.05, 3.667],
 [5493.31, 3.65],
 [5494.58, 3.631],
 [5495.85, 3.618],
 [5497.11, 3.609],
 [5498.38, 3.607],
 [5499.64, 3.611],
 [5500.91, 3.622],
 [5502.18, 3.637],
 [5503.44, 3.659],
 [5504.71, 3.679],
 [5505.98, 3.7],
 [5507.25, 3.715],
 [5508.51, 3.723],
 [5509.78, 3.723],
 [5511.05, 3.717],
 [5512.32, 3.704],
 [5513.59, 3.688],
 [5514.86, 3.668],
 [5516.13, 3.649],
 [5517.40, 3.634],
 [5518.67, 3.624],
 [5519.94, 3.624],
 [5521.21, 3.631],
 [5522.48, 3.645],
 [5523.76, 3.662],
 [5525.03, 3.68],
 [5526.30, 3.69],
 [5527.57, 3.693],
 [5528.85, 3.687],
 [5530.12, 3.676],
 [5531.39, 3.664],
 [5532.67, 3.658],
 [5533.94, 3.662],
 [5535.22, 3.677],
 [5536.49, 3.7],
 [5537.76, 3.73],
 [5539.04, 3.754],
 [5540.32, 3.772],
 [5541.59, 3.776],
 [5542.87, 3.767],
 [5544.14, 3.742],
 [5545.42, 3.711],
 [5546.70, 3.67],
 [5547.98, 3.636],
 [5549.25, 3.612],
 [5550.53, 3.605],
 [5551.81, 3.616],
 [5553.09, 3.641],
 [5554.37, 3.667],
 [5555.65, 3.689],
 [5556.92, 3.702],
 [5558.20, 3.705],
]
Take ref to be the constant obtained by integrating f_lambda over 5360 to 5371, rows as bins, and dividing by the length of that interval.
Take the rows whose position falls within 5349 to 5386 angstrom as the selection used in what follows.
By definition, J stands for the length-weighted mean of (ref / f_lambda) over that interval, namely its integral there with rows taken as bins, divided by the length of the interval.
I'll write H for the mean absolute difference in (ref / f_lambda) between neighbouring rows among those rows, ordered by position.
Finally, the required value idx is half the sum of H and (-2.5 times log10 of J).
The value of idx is -0.001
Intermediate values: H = 0.0038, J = 1.01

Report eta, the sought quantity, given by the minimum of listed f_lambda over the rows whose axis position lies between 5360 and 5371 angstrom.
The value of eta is 3.895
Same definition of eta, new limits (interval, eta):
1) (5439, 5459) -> 3.69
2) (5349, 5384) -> 3.788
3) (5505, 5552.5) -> 3.605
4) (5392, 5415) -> 3.602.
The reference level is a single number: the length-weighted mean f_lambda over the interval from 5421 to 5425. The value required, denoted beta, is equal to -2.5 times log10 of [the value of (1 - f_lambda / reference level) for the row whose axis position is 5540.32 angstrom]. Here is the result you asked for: 4.4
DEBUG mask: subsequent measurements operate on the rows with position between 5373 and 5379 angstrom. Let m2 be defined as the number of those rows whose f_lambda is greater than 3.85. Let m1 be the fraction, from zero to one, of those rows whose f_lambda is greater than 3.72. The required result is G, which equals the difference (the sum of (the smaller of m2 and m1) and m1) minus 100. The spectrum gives -98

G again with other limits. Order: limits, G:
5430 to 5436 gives -99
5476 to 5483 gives -100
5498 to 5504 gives -100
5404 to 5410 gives -100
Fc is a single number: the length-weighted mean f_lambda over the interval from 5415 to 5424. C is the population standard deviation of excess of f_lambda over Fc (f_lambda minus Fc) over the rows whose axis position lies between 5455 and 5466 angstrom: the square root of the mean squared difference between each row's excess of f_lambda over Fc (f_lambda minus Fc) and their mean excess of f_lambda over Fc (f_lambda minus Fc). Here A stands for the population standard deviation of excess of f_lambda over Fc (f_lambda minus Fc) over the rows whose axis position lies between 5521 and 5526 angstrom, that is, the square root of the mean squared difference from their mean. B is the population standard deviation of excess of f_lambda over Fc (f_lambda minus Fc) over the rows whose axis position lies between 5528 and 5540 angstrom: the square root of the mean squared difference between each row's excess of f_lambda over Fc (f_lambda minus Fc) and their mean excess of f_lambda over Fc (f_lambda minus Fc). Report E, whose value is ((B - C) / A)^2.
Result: 1.18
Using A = 0.018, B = 0.0310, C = 0.051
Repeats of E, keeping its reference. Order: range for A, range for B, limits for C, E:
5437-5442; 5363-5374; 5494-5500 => 0.95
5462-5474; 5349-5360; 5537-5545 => 0.03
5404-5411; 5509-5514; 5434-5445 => 0.09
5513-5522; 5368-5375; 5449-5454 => 0.00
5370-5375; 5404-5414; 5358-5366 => 2.02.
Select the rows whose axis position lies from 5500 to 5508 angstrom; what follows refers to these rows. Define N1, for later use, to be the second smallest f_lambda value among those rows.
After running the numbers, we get 3.637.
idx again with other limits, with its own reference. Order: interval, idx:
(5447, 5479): -0.024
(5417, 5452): -0.018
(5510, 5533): -0.037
